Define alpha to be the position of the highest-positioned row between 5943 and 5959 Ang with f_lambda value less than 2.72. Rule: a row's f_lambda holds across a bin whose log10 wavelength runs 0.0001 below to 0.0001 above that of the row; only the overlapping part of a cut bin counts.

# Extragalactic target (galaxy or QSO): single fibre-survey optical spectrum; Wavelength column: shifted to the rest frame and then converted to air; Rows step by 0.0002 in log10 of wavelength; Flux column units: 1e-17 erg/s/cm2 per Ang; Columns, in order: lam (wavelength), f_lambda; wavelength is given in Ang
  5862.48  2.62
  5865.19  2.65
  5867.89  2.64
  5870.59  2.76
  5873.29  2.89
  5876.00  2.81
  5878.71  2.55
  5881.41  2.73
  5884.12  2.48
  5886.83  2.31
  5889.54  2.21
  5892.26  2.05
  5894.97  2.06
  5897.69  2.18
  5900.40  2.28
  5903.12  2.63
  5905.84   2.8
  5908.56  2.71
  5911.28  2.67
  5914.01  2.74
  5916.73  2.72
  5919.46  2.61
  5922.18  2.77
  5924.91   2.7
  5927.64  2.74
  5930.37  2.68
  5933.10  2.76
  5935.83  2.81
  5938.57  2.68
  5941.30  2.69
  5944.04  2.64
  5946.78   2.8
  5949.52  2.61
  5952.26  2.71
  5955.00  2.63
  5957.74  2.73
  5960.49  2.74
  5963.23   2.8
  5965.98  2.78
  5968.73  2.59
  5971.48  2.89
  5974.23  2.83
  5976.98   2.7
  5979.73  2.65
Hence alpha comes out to 5955.00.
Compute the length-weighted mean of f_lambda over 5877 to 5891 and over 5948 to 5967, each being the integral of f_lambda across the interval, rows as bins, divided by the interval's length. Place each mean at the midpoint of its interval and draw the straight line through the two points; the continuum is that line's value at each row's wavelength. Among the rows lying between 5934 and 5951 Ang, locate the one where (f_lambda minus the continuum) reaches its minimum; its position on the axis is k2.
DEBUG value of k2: 5949.52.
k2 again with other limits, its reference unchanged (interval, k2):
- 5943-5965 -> 5949.52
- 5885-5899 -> 5892.26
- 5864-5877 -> 5867.89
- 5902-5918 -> 5903.12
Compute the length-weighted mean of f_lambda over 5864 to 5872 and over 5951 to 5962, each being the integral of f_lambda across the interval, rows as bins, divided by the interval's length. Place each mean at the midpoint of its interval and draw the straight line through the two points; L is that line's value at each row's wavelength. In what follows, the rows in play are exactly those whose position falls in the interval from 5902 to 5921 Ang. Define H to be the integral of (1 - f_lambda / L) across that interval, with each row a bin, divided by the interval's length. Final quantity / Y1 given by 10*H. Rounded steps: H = -0.001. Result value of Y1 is -0.01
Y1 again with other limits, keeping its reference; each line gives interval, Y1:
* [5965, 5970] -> 0.10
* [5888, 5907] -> 1.42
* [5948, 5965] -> 0.00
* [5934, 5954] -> -0.01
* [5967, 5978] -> -0.17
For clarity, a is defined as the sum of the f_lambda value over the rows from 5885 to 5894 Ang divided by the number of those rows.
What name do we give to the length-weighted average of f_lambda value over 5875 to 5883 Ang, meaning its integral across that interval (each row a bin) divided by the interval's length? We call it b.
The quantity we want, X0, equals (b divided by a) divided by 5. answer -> 0.245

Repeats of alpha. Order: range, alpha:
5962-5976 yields 5968.73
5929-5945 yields 5944.04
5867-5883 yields 5878.71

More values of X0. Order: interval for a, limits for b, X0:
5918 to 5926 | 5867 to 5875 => 0.206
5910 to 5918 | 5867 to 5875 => 0.205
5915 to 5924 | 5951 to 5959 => 0.199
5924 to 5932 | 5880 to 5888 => 0.186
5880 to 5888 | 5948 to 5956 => 0.212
